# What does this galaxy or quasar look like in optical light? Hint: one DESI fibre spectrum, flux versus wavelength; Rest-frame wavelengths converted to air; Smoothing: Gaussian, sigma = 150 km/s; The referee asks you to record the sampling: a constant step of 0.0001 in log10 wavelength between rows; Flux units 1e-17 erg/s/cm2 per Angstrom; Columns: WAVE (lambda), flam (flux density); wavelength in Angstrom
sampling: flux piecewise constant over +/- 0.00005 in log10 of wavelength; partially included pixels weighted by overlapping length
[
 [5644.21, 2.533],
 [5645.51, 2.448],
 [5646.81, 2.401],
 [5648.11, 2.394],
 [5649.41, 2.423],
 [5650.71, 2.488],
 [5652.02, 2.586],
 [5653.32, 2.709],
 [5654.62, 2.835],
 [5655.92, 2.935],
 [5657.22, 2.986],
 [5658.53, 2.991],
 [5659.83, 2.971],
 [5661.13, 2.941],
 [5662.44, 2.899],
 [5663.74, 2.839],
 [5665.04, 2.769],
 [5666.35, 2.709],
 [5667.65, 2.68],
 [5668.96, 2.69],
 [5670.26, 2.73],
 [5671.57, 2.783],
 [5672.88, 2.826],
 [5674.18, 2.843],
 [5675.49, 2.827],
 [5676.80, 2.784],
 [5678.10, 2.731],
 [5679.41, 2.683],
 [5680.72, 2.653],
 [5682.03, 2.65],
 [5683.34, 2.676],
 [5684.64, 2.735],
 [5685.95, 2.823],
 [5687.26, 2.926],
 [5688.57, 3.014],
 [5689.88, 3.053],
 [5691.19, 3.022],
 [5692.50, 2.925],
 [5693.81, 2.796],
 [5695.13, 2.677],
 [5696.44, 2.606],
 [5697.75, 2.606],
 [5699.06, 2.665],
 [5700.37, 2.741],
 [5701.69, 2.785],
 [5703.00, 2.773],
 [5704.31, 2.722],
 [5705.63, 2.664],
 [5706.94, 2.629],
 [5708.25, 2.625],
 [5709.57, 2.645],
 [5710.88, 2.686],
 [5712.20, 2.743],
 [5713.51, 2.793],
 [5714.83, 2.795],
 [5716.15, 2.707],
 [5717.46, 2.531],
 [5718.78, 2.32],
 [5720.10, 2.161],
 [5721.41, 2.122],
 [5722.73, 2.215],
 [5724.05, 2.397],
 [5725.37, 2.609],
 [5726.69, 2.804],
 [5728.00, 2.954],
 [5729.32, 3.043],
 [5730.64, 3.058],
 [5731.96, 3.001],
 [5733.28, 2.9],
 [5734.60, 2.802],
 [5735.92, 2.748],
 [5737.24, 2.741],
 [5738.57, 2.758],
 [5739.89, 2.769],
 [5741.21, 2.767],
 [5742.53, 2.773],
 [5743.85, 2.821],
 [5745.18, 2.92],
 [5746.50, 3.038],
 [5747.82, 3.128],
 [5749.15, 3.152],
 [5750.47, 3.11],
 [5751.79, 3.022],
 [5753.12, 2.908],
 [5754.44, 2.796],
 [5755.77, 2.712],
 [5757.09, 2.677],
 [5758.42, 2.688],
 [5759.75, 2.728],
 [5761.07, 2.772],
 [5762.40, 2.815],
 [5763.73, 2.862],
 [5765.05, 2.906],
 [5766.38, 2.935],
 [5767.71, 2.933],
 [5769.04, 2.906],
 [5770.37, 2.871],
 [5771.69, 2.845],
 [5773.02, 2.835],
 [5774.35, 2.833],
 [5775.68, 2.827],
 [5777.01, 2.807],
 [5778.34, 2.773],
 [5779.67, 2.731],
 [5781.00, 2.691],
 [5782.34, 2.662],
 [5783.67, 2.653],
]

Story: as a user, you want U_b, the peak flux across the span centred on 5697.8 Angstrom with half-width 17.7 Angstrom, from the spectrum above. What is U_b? 3.053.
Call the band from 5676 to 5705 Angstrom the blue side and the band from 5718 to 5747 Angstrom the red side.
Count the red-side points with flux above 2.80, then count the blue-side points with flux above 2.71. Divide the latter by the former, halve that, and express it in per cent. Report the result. 70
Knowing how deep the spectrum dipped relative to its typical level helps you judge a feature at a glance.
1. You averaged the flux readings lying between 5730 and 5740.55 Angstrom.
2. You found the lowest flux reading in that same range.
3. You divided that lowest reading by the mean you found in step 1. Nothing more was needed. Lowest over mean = 0.963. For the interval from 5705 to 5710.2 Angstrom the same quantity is 0.994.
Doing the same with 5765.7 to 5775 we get 0.984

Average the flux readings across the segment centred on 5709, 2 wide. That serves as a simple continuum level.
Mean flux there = 2.63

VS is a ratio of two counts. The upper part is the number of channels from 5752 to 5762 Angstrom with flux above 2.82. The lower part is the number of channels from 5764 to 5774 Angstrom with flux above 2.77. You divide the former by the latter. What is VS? 0.14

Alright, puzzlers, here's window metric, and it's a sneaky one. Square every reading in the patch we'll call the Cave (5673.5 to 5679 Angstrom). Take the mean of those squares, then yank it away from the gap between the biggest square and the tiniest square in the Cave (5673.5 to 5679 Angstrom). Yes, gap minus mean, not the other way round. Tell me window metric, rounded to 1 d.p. -7.2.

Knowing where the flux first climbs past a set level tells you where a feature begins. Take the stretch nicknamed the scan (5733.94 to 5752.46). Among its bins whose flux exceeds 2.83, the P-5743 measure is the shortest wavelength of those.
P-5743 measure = 5745.18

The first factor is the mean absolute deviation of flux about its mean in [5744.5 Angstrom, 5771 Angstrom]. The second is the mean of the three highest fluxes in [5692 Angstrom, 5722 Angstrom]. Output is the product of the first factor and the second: 0.3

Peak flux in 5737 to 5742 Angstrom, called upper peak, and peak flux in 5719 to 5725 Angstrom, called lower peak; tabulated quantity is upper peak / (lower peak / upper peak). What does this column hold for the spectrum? 3.20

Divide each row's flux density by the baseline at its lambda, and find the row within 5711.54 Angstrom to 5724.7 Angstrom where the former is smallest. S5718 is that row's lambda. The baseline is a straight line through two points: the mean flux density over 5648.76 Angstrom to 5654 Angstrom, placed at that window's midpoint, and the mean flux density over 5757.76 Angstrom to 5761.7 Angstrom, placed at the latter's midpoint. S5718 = 5721.41 Angstrom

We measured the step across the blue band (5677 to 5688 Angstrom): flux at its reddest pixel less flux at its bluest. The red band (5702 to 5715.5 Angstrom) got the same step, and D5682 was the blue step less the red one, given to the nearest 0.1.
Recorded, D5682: 0.2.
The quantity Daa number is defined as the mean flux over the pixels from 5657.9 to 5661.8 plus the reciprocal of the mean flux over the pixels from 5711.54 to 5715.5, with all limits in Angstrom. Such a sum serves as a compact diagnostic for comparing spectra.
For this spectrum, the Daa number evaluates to 3.33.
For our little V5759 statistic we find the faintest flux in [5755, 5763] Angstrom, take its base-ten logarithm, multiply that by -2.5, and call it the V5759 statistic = -1.07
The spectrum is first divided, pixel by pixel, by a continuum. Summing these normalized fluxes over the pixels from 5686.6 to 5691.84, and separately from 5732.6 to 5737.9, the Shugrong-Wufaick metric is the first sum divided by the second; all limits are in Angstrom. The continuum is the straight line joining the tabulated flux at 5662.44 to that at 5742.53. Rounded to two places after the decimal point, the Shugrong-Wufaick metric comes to 1.05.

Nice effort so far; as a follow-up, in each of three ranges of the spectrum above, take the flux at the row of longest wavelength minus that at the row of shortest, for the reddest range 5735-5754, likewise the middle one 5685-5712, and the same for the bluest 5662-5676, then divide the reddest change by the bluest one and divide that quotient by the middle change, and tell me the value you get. 16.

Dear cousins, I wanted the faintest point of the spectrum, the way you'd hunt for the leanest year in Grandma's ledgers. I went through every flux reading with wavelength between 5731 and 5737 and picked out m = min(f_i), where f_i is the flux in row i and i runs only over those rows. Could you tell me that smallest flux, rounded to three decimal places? 2.748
